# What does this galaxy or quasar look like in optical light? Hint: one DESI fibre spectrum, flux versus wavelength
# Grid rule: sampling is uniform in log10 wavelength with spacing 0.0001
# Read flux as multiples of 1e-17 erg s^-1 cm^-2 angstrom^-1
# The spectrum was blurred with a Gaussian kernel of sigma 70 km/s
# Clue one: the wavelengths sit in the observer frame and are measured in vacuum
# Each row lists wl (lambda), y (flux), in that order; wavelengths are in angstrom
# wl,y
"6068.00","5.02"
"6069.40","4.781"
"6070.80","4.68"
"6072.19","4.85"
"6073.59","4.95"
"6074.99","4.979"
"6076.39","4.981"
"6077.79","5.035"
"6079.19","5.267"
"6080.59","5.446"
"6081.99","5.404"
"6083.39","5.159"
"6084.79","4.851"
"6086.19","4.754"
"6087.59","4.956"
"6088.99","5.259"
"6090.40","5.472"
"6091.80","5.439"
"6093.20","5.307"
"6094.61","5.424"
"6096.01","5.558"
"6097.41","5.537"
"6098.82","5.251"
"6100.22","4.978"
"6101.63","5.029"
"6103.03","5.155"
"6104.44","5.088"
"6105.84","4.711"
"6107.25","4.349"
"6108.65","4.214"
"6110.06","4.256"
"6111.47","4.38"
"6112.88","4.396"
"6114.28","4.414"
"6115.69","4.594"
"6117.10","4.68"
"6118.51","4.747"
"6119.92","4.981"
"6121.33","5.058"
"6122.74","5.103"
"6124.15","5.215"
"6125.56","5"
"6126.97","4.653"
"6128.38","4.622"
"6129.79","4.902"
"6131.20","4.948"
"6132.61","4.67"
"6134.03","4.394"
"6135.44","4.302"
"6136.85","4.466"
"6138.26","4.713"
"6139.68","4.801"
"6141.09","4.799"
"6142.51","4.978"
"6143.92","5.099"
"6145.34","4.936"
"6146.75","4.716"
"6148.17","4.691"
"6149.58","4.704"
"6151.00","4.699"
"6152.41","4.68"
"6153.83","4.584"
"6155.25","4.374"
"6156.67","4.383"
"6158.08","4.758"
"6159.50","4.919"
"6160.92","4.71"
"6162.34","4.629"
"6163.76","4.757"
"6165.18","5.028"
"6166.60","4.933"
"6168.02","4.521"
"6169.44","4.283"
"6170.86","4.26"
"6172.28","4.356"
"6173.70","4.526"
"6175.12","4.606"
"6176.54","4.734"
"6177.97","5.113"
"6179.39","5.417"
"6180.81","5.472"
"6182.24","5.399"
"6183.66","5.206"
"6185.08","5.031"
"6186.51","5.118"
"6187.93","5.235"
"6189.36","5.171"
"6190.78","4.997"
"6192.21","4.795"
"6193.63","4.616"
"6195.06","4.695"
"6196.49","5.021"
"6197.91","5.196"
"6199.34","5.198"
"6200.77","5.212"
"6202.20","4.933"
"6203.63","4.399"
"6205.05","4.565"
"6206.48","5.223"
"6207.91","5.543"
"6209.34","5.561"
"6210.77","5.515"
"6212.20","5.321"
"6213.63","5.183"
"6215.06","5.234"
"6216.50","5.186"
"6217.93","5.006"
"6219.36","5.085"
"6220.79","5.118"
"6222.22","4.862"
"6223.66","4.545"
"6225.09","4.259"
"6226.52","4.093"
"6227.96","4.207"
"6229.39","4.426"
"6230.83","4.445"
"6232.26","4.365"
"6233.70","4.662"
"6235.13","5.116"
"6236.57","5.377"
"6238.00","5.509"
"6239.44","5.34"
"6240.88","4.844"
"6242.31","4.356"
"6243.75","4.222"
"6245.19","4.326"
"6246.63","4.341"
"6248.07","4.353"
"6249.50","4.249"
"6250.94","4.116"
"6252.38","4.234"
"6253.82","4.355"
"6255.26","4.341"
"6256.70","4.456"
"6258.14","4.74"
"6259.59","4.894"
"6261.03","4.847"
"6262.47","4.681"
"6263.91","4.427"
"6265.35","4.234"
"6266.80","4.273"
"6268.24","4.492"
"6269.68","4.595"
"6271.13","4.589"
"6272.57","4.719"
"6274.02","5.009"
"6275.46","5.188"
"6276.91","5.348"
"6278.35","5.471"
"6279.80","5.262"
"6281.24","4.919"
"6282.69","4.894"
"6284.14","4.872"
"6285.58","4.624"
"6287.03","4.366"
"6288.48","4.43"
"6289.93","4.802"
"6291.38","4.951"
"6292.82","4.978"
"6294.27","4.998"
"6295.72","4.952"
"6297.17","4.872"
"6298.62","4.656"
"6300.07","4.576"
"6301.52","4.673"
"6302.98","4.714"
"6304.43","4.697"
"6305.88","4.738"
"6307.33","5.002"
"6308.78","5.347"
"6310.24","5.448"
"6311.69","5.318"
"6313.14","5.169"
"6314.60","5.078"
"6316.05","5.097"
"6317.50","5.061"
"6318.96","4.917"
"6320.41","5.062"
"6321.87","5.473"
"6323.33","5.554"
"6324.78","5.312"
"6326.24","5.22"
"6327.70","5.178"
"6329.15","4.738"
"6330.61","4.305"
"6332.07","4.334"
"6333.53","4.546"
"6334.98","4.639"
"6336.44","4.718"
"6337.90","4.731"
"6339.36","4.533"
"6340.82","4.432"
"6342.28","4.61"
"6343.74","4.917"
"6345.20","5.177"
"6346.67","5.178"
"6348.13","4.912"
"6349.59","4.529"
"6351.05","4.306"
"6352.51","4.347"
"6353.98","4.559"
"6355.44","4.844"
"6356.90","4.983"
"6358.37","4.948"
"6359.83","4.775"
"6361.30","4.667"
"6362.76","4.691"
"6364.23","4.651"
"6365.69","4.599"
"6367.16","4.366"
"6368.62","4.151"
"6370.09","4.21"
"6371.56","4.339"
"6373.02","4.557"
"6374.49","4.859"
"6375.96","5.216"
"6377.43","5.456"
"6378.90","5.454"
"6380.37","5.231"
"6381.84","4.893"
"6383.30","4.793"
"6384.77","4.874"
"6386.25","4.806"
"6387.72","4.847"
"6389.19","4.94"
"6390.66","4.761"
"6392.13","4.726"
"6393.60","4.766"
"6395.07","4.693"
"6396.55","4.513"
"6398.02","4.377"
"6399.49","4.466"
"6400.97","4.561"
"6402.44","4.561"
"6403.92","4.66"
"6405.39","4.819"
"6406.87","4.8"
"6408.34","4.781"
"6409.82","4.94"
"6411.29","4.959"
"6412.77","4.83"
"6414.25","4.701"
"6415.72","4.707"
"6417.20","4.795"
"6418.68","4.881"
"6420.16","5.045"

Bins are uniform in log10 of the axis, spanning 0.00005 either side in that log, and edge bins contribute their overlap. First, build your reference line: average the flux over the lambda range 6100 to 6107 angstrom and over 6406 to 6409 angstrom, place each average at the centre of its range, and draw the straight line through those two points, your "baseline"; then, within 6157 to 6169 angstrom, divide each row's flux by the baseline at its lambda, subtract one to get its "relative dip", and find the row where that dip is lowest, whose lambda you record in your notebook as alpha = 6168.02 angstrom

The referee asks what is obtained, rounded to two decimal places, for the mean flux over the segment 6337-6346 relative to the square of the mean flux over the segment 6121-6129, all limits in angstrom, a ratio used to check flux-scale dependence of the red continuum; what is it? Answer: 0.19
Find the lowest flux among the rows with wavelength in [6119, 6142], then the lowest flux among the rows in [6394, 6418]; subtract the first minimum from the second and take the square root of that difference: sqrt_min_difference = 0.27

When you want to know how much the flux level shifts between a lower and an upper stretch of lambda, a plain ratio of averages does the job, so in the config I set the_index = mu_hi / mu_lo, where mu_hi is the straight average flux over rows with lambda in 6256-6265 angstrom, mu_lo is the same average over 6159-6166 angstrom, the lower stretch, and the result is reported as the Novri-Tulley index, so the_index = 0.97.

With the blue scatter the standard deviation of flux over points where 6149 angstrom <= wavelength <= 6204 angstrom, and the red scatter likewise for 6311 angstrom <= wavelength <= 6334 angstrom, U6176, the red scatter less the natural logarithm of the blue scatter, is 1.47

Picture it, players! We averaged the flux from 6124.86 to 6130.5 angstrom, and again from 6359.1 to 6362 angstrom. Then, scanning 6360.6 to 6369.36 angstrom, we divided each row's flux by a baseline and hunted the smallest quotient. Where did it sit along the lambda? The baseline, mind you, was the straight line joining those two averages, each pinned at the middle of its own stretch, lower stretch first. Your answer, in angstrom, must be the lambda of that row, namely 6368.62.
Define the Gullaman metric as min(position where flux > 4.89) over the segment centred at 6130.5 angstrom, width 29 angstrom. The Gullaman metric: 6119.92 angstrom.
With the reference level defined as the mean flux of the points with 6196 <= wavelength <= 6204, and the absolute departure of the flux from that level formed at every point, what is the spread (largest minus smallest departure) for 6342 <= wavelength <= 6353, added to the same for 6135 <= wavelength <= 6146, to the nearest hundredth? 1.29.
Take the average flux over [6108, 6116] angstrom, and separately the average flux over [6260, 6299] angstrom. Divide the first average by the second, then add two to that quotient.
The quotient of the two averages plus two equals 2.91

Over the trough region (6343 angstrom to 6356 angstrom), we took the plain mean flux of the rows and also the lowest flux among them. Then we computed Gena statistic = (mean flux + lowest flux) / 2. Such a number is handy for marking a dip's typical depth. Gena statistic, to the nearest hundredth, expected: 4.53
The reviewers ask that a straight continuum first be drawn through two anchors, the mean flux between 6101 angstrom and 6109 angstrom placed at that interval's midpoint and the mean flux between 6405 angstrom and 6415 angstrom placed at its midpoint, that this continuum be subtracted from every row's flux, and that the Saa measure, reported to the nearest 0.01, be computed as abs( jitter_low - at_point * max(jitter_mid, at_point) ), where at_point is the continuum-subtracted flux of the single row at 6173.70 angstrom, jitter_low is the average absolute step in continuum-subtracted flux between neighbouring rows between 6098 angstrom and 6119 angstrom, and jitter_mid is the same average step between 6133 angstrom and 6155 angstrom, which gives 0.16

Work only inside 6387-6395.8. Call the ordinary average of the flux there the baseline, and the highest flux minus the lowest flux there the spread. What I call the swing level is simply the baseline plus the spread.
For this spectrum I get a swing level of 5.04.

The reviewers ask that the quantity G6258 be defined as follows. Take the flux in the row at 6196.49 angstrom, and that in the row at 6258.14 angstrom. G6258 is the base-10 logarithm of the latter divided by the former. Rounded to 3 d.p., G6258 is -0.025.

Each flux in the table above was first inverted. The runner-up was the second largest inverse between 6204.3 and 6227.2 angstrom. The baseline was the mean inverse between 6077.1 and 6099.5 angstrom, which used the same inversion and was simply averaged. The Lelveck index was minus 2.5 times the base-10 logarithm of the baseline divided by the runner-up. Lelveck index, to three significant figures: 0.226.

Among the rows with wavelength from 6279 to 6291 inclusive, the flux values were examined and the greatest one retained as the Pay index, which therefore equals 5.262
